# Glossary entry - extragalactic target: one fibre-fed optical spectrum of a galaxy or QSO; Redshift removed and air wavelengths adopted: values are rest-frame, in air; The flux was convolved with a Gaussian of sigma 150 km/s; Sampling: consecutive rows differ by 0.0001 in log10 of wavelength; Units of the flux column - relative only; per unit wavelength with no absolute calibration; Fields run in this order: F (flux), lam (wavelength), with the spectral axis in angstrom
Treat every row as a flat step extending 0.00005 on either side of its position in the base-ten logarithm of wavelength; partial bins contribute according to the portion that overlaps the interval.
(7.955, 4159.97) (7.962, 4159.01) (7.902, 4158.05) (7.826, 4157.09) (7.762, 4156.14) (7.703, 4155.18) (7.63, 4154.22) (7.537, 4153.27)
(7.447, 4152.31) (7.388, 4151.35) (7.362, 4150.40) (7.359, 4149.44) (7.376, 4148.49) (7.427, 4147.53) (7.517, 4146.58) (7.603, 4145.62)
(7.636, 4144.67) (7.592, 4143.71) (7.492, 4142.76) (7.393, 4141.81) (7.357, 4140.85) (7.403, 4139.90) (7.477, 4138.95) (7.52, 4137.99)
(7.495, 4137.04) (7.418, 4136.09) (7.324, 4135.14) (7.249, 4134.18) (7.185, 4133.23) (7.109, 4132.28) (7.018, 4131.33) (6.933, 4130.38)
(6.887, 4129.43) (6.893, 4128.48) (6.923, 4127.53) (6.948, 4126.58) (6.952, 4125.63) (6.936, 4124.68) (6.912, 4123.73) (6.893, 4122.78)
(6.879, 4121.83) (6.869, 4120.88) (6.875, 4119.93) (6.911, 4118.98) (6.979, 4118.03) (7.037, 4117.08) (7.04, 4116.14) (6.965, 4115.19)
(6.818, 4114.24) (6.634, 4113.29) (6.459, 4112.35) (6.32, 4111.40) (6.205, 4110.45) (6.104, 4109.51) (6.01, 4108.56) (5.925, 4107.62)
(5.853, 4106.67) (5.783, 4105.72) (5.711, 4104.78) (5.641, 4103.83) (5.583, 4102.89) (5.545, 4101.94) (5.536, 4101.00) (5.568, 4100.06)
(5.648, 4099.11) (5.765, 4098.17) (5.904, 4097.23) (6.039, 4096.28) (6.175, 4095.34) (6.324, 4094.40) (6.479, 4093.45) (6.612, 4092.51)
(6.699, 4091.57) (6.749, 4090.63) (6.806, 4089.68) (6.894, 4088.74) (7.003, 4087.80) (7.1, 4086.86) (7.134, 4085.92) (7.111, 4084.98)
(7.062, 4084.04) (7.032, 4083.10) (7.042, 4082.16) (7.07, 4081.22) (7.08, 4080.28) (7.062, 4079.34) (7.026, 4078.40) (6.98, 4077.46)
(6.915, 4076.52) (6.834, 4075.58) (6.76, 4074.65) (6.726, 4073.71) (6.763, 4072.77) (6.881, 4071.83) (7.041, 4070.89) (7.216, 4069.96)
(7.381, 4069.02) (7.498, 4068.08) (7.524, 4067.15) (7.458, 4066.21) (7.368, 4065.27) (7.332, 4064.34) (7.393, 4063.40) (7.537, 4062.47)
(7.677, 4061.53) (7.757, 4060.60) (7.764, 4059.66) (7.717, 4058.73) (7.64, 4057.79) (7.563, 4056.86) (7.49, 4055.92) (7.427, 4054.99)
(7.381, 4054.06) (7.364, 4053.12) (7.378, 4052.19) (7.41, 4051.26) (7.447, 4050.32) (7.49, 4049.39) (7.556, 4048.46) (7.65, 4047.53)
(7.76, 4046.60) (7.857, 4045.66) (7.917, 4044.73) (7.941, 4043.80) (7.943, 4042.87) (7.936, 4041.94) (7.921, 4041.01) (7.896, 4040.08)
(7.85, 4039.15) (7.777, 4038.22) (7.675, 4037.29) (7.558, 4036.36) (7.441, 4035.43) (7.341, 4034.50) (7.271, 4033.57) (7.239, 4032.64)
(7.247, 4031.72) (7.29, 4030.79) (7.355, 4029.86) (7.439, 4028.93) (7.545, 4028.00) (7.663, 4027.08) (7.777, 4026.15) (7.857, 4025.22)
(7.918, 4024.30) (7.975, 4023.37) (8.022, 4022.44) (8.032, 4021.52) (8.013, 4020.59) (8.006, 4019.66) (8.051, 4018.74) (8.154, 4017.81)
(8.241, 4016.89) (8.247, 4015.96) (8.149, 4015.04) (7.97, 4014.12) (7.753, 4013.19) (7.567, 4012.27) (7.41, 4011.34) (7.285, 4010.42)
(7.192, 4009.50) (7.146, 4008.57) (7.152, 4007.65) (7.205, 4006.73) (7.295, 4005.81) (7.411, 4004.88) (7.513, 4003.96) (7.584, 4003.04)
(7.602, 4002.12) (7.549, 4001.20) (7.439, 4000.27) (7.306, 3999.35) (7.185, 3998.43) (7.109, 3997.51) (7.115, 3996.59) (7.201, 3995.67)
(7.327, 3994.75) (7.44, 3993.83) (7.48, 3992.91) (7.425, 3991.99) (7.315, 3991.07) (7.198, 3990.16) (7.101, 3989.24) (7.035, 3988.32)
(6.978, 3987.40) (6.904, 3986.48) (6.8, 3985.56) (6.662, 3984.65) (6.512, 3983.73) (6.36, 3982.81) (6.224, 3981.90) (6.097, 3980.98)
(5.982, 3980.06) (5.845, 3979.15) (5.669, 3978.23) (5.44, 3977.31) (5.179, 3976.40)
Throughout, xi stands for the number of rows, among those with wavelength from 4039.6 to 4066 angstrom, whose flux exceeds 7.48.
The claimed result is 19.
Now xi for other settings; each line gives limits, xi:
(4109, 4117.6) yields 0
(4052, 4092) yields 10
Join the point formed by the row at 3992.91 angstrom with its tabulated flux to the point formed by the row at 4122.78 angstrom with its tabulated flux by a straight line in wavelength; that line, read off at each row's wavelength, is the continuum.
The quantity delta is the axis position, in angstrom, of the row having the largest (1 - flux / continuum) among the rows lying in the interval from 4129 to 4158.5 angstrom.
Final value 4129.43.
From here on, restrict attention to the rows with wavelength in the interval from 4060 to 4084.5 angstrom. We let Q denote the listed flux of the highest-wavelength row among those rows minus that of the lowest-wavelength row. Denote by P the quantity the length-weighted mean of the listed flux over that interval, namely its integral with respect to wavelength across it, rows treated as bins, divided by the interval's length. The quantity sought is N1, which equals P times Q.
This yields -5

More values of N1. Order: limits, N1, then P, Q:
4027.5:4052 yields -1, 7.60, -0.1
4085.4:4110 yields -6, 6.18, -1.0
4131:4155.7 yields 5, 7.43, 0.7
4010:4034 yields 0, 7.75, 0.0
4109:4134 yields 7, 6.84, 1.1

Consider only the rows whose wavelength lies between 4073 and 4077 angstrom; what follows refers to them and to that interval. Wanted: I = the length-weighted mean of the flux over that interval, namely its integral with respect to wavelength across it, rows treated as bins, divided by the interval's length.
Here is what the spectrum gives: 6.8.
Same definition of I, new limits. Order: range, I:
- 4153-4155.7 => 7.6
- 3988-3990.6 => 7.1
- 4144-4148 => 7.5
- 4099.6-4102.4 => 5.6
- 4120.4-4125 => 6.9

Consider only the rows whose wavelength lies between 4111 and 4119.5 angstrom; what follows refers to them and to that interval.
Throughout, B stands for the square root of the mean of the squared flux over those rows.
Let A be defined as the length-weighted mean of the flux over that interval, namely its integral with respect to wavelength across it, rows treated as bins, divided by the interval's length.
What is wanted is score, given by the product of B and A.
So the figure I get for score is 46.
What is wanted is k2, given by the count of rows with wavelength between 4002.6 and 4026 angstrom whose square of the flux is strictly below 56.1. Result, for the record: 8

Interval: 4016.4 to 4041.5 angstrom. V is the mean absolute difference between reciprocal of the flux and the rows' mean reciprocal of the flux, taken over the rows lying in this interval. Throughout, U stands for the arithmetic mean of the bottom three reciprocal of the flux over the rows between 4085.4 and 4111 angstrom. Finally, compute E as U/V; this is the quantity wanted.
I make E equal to 31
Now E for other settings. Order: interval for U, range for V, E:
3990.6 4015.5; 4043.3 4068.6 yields 49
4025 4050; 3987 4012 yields 46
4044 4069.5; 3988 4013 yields 48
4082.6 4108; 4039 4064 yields 46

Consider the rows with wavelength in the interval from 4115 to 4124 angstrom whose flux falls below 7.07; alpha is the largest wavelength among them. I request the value 4123.73 angstrom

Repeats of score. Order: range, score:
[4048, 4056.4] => 55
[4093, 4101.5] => 35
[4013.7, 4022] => 66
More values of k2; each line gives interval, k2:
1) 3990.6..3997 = 7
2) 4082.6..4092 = 10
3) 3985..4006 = 19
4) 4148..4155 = 5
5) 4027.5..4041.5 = 8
